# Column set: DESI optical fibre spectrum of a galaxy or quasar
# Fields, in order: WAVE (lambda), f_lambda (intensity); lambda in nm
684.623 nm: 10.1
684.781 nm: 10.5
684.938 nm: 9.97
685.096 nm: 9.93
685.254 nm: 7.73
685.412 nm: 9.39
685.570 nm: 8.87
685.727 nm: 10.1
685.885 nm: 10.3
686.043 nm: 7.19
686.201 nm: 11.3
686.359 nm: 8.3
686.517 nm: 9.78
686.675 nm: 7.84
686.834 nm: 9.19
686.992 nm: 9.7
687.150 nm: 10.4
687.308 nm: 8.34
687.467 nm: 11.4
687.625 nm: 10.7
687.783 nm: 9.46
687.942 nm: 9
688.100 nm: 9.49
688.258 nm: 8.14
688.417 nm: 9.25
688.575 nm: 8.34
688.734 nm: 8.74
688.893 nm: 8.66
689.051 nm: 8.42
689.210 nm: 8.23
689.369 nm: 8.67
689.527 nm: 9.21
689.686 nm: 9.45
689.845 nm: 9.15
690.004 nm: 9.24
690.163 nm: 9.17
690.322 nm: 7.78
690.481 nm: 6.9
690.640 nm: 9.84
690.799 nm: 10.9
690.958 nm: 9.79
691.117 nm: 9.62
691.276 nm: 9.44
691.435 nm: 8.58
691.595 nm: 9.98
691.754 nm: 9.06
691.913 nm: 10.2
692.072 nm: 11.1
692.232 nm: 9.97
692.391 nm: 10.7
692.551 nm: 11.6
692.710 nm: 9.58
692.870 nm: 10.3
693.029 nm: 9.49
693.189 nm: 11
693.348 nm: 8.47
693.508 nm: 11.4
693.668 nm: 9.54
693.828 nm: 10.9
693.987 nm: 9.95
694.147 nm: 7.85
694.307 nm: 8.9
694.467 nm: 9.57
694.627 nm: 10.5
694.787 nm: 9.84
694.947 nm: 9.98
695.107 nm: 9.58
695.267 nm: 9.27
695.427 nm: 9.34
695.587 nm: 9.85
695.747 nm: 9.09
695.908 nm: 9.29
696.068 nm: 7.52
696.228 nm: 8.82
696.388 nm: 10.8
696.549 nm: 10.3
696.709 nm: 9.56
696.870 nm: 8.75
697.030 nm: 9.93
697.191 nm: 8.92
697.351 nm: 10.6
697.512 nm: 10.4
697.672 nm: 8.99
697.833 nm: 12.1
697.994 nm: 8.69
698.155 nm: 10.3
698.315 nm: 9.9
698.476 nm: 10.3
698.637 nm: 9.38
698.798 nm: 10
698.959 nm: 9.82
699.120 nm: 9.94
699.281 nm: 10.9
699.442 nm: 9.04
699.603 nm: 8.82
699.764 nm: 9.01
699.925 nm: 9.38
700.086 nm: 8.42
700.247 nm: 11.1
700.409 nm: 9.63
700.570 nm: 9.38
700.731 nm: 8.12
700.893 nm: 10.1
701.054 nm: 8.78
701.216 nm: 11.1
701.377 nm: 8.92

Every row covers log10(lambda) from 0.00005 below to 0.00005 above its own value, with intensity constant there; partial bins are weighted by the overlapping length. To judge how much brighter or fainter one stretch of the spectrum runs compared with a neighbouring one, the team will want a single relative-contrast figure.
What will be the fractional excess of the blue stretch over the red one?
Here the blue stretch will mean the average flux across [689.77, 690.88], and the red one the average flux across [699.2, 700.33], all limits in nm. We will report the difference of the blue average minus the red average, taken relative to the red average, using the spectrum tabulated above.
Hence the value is -0.06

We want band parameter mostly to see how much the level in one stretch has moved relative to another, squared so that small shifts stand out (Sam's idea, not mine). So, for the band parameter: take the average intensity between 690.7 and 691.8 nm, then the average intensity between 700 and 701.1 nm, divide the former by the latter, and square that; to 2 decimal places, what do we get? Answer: 1.06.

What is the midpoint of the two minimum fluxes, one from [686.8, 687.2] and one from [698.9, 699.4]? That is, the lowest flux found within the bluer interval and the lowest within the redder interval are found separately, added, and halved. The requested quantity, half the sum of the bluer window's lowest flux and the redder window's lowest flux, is 9.5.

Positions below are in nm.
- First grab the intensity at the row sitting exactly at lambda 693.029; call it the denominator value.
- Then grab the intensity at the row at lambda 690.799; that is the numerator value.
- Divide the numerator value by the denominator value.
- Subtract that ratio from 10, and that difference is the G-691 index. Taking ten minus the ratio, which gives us 8.85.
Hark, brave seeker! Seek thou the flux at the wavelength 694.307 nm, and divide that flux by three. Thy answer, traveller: 3.0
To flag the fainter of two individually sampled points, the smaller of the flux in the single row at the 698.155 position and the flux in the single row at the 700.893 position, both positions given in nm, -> 10.1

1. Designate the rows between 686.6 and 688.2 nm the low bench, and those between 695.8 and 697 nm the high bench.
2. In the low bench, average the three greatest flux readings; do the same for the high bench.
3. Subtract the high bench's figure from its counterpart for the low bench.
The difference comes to 0.61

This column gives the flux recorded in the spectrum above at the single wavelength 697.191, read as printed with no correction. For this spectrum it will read 8.92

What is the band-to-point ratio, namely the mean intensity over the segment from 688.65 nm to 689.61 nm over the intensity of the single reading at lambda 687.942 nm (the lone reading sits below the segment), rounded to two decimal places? 0.96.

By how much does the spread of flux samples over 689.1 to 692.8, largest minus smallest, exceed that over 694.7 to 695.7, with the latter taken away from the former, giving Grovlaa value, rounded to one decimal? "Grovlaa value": 4.0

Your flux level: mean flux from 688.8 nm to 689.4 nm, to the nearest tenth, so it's 8.5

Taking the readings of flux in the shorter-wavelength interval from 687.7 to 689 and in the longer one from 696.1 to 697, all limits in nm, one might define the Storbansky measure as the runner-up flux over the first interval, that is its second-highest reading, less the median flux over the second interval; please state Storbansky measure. -0.10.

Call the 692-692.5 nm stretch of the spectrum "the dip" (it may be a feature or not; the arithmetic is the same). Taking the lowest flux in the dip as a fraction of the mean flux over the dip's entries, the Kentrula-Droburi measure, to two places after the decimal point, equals 0.94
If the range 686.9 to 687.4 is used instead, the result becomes 0.88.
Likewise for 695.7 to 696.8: 0.81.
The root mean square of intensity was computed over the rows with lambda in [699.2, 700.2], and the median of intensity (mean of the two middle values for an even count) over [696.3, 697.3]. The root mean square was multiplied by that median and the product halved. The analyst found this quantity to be 45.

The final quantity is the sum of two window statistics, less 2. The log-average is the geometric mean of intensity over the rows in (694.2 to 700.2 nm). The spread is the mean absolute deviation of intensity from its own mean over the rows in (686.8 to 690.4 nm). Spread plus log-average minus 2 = 8.2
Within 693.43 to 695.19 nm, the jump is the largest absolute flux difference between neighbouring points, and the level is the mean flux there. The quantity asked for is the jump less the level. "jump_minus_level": -7.7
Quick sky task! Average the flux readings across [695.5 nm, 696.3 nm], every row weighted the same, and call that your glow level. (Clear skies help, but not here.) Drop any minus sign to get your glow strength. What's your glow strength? 8.9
